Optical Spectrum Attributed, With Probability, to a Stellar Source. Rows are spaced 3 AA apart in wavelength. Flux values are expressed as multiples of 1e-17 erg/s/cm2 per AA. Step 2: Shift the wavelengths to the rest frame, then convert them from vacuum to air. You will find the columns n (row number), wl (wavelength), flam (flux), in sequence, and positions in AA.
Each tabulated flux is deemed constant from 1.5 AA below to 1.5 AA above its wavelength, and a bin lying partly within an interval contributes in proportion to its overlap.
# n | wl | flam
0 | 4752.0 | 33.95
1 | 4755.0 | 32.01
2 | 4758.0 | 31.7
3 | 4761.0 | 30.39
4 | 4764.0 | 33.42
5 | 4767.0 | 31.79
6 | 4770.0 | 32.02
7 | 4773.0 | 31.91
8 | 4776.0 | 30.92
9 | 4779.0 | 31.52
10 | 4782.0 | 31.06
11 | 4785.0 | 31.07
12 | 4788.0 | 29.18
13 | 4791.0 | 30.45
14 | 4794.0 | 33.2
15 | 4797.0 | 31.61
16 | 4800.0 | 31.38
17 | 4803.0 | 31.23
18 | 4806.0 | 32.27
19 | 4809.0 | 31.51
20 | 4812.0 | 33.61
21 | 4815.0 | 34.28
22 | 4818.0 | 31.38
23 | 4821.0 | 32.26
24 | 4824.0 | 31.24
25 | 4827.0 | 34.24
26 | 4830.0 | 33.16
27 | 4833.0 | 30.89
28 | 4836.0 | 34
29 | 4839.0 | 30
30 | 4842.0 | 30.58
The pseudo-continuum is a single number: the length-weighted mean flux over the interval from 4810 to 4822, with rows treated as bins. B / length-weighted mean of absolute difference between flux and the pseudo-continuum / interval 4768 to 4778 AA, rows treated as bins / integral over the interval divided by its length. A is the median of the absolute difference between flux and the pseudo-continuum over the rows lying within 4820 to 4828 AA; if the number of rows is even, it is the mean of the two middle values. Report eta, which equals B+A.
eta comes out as 2.62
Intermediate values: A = 1.39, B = 1.23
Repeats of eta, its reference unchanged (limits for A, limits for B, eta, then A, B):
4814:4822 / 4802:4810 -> 2.57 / 1.43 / 1.14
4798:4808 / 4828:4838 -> 2.71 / 1.47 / 1.24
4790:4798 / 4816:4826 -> 2.48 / 1.24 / 1.24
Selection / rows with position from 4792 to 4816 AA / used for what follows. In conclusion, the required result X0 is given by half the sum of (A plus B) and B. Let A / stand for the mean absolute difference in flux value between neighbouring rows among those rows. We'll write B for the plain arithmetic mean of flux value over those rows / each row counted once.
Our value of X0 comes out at 32.9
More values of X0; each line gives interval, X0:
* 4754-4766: 32.7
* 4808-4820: 33.6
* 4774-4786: 31.3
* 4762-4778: 32.4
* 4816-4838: 33.4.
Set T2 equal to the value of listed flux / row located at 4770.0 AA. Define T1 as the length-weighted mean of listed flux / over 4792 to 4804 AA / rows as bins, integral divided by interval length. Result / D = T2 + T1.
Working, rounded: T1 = 31.8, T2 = 32.02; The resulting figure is 63.8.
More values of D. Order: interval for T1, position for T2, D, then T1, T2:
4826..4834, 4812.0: 66.4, 32.8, 33.61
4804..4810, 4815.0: 66.1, 31.9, 34.28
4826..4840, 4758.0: 64.2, 32.5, 31.7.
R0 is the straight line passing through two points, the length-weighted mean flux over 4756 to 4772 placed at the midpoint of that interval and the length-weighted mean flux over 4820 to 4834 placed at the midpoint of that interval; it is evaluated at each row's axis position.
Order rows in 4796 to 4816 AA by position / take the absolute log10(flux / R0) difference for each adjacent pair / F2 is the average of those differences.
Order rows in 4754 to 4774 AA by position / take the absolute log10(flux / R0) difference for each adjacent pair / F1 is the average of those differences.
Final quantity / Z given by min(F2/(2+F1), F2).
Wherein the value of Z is 0.005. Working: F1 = 0.015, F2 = 0.011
